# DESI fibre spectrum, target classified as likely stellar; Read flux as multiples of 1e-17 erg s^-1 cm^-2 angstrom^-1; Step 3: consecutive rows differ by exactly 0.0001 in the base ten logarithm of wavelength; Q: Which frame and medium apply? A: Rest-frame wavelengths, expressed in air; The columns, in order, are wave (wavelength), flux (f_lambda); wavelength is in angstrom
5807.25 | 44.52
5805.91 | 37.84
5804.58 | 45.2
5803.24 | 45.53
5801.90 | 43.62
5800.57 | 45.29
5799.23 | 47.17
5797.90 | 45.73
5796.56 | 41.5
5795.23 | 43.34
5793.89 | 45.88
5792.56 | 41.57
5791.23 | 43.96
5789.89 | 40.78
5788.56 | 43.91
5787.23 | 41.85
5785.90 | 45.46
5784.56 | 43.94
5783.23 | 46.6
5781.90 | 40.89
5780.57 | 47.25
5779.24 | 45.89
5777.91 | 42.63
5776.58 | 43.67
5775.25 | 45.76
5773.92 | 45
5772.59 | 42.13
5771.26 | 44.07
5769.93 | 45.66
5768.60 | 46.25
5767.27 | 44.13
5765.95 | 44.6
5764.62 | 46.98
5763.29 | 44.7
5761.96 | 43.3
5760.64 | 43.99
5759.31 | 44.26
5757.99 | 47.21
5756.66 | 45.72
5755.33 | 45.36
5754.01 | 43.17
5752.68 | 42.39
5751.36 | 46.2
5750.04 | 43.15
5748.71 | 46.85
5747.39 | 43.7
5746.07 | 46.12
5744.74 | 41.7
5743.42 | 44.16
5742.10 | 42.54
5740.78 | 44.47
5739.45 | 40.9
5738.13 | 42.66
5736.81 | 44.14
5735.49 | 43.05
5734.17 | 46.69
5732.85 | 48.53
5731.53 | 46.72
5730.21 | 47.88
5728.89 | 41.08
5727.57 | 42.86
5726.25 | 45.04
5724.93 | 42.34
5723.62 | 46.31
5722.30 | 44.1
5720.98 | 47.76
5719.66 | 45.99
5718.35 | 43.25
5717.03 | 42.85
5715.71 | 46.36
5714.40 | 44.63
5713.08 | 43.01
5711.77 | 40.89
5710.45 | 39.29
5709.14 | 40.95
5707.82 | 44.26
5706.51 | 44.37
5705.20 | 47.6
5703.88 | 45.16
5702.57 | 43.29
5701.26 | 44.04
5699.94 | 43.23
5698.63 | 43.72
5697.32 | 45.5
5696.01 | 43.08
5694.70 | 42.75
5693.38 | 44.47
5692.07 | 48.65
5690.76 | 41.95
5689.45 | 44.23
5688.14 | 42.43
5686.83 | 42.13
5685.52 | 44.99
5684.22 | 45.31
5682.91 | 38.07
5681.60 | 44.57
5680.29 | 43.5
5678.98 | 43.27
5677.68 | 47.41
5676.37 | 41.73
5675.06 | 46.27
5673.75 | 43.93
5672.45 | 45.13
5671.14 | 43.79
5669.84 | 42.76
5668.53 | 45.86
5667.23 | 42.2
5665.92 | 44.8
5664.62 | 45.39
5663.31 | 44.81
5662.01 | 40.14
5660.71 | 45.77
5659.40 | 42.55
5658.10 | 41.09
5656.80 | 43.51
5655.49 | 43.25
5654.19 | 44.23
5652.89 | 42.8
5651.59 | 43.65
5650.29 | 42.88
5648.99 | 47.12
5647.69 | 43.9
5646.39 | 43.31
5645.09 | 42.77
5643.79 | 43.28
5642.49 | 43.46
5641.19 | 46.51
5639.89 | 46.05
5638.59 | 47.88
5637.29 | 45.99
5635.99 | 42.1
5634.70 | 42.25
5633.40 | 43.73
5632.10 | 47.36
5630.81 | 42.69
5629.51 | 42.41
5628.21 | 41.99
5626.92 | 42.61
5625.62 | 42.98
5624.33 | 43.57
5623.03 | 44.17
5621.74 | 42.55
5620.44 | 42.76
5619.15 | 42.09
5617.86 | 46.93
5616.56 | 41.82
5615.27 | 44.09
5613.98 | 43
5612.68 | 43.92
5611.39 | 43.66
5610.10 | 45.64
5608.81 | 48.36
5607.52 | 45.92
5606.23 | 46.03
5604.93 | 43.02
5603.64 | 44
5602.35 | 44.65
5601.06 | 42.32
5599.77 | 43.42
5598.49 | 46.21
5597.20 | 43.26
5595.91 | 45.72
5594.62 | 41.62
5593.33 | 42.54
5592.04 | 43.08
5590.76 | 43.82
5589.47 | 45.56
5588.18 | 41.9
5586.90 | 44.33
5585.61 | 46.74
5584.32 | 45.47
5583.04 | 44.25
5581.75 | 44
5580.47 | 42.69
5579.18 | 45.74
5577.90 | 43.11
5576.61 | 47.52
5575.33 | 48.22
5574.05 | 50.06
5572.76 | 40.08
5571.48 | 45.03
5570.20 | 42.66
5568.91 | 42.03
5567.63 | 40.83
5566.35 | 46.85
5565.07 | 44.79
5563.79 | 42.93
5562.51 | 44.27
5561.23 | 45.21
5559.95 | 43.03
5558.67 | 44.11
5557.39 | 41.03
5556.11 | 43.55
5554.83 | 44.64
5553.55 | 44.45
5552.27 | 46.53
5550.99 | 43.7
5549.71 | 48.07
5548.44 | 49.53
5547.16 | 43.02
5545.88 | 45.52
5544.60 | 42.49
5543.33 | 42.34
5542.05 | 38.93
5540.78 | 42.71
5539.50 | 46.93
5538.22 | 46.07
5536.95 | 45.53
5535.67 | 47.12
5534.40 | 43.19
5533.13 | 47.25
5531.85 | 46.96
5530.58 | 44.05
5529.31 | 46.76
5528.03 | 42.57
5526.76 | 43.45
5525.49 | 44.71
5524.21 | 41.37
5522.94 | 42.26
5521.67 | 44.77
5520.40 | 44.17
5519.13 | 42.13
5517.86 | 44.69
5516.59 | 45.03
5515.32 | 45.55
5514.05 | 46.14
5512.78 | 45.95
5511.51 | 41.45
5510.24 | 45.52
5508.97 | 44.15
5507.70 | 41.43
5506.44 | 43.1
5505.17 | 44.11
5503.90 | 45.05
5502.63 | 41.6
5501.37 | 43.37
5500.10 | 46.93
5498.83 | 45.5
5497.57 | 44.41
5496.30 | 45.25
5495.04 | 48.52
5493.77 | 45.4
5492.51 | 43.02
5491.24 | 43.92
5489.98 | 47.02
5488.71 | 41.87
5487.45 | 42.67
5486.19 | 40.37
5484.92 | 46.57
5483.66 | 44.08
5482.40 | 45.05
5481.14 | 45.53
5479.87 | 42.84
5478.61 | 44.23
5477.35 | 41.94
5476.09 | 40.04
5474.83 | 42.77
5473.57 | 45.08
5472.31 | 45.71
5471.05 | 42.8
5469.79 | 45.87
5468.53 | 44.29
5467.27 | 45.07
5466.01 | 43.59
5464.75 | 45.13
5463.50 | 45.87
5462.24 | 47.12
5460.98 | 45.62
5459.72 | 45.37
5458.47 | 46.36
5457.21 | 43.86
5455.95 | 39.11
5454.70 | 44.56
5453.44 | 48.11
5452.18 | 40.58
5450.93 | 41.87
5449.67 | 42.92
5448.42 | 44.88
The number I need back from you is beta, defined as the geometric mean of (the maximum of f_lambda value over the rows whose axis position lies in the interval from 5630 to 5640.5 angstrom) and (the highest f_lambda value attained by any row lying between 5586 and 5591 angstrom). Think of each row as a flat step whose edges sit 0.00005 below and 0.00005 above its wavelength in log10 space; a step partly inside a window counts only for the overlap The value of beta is 46.7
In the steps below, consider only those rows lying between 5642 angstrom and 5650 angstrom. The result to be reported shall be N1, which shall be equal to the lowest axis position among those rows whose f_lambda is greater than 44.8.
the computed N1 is 5648.99 angstrom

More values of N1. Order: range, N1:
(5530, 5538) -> 5531.85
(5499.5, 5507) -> 5500.10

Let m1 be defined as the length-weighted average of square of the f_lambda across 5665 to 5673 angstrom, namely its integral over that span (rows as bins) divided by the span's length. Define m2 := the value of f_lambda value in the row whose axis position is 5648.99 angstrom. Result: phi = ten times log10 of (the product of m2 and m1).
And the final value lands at 49.6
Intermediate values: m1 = 1949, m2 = 47.12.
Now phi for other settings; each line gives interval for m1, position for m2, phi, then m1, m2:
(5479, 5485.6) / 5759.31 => 49.5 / 2004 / 44.26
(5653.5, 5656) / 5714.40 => 49.3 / 1917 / 44.63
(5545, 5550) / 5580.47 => 49.6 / 2144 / 42.69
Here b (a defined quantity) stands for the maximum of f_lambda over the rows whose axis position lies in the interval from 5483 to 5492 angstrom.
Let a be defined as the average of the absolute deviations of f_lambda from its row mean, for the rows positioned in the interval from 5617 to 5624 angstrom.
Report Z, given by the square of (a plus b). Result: 2352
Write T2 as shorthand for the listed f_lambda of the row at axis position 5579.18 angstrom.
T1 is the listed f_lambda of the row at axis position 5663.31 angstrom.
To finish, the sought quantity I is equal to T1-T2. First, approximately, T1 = 44.81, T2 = 45.74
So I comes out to -0.9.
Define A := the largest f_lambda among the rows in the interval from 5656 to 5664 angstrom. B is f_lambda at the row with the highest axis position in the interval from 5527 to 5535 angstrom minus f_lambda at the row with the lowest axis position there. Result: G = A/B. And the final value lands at 74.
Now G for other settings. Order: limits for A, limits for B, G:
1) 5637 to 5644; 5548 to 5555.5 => -10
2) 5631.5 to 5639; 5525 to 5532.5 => 21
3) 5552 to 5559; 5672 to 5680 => -25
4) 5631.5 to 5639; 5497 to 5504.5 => 75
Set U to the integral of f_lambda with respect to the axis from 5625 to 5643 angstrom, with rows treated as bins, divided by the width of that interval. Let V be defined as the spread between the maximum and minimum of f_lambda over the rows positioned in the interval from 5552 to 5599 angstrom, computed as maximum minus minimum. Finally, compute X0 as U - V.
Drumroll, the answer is 34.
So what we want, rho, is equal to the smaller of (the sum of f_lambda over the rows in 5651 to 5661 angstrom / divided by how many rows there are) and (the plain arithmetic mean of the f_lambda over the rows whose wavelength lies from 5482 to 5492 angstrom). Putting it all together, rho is 43.4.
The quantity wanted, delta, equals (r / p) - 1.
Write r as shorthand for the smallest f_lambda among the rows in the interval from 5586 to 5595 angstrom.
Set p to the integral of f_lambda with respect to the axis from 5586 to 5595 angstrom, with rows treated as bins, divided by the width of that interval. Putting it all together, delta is -0.04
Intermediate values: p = 43.4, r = 41.62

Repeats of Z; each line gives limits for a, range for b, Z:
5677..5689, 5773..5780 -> 2276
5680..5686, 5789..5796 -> 2301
